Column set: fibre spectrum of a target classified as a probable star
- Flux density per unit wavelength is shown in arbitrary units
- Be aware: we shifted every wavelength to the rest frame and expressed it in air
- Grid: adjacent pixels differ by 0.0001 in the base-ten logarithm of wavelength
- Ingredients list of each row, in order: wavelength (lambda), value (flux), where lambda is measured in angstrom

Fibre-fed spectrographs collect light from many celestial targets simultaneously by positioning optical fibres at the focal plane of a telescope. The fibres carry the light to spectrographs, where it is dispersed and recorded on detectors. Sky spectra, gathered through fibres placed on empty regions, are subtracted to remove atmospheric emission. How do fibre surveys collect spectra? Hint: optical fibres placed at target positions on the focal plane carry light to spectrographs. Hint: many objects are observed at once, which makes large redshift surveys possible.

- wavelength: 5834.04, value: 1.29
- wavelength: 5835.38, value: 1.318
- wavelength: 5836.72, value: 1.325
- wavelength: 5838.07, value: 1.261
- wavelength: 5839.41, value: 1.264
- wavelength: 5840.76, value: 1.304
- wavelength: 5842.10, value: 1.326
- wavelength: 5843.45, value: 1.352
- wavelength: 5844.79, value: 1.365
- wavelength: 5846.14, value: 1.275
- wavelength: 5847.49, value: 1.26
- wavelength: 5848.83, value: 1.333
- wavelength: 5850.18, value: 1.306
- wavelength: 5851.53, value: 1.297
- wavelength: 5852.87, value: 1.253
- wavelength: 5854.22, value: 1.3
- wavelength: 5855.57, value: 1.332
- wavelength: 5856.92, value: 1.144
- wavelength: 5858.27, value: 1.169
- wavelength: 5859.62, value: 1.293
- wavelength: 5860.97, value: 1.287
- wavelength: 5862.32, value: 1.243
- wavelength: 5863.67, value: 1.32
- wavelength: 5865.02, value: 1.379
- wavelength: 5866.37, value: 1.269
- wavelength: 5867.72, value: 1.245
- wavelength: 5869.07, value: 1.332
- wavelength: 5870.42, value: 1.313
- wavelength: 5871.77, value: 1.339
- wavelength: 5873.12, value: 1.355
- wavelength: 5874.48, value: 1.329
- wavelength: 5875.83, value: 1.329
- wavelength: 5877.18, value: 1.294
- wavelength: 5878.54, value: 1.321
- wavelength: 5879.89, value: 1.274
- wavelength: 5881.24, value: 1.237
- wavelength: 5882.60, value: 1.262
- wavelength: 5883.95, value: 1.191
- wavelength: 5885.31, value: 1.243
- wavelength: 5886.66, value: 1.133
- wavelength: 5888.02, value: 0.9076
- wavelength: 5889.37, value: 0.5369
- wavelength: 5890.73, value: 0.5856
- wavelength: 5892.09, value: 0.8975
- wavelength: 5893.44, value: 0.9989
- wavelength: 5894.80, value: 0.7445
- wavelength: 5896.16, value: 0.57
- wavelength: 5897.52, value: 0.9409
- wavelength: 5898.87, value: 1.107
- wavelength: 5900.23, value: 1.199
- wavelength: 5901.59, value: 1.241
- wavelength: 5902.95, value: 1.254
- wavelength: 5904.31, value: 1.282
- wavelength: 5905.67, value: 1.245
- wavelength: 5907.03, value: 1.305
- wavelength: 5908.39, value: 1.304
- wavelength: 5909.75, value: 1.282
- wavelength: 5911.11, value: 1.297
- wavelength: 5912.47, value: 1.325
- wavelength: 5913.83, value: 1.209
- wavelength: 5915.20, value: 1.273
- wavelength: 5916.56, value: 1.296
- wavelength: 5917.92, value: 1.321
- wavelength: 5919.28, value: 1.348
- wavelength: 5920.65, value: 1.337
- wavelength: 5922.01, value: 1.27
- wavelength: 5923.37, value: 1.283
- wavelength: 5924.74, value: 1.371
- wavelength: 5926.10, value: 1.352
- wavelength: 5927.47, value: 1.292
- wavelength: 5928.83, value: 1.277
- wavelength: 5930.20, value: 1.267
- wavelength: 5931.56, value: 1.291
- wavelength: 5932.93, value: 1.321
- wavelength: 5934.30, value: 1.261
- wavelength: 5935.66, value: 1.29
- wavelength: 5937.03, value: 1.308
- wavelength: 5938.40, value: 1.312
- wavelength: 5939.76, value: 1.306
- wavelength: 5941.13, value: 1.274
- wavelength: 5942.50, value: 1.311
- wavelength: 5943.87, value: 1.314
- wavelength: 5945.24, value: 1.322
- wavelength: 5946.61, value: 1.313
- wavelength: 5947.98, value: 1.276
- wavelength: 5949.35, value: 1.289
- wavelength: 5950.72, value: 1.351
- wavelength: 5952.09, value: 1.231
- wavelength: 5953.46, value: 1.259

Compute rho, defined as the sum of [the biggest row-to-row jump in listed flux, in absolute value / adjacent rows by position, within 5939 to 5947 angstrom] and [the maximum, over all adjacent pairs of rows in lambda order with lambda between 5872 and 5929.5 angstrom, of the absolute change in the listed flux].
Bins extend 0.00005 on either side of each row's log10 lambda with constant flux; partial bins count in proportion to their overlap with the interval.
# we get 0.41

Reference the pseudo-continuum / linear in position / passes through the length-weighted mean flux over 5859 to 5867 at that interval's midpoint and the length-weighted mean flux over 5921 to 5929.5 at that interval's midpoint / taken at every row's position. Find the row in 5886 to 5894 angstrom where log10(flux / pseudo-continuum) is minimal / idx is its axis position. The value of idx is 5889.37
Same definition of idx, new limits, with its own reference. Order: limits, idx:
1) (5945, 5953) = 5952.09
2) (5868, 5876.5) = 5870.42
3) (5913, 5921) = 5913.83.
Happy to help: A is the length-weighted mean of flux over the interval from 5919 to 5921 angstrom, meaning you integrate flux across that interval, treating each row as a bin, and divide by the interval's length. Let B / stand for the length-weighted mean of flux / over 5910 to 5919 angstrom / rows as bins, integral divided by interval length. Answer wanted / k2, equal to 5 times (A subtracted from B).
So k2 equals -0.2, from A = 1.34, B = 1.29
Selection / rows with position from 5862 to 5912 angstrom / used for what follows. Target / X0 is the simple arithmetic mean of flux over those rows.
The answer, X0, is 1.17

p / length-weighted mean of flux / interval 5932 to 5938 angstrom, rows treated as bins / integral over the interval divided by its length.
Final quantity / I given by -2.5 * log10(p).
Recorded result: -0.280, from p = 1.29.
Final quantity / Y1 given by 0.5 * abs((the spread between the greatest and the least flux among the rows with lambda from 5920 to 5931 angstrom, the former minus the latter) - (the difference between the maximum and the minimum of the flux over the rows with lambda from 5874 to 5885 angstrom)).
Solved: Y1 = 0.02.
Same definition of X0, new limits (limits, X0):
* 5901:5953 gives 1.29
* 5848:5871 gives 1.28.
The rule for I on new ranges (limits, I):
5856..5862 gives -0.223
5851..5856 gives -0.280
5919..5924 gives -0.290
